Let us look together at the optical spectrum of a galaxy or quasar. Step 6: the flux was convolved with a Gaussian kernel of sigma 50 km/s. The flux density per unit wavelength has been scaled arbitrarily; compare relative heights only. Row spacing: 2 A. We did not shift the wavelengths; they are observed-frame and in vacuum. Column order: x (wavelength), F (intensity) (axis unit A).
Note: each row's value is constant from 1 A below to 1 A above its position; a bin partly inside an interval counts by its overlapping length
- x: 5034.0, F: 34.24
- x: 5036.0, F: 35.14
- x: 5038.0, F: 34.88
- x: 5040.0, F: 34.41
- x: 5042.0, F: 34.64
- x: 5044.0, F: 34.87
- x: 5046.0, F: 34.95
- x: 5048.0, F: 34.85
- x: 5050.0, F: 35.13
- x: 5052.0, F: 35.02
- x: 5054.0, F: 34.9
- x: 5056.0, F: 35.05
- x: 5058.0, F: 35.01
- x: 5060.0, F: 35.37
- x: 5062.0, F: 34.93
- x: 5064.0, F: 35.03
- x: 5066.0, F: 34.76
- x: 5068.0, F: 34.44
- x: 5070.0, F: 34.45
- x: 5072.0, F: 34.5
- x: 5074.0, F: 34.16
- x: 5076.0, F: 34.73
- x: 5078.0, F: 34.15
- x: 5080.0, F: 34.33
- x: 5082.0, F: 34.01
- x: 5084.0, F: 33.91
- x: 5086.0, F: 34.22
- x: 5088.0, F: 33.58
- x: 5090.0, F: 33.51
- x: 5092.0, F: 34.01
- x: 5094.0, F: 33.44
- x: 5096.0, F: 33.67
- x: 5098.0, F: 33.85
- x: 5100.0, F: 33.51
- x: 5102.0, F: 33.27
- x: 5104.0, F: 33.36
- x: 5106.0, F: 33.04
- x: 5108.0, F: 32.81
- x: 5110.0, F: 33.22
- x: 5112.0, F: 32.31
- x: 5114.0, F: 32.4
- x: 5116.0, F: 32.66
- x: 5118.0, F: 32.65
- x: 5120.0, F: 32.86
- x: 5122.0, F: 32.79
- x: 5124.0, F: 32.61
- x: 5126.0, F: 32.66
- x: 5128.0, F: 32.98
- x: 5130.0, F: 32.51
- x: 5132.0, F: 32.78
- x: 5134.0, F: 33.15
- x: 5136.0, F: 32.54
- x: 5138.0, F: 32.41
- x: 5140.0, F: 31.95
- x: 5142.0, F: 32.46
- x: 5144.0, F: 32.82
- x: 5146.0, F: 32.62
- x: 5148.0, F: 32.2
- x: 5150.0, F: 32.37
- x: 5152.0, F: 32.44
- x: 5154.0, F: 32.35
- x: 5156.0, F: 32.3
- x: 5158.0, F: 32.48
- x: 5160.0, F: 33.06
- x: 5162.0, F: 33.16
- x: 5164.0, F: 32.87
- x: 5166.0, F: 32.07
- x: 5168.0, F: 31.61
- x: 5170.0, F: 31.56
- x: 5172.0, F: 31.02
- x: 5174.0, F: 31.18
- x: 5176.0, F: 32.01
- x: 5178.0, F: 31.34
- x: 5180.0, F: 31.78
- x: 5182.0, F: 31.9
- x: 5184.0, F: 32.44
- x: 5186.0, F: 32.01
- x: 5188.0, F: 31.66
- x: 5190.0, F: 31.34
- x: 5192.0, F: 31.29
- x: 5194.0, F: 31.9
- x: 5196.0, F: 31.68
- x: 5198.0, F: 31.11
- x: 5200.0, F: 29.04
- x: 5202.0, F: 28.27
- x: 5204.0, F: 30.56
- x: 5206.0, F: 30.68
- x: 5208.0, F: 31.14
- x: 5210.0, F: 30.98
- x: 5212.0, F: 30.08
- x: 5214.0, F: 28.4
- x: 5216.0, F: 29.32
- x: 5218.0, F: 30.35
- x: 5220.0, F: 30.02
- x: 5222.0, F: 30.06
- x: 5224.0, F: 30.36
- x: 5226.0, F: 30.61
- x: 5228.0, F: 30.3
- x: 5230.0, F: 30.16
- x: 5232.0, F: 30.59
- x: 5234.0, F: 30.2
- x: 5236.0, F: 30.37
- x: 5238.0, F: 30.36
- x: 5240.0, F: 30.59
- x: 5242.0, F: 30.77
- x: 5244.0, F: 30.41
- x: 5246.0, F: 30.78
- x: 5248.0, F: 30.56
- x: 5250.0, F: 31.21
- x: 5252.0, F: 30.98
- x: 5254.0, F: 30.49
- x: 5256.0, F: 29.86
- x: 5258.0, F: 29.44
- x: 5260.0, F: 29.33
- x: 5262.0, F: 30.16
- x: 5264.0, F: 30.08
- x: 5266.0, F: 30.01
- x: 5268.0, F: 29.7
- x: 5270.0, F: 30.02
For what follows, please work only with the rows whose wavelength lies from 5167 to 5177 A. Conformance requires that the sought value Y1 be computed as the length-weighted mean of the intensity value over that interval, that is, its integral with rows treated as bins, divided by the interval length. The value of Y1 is 31.5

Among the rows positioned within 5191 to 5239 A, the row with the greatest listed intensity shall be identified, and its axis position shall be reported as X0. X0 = 5194.0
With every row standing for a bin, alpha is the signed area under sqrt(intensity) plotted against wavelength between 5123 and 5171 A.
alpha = 274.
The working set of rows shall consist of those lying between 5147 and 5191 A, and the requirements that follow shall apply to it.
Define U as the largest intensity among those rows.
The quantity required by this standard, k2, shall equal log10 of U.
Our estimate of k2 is 1.52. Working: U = 33.16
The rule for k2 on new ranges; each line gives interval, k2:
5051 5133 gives 1.55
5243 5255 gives 1.49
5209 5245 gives 1.49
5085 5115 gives 1.53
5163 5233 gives 1.52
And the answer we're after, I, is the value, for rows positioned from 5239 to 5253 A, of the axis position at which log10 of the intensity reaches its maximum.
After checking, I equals 5250.0 A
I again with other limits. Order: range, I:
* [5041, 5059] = 5050.0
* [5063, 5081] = 5064.0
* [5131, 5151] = 5134.0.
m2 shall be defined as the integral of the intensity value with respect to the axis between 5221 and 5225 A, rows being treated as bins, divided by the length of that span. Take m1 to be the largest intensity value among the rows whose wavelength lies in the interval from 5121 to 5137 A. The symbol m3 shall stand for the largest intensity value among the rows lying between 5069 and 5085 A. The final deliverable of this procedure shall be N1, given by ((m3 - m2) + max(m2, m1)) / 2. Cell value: 18.8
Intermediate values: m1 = 33.15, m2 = 30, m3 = 34.73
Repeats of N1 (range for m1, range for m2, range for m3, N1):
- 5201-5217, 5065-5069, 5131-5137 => 16.6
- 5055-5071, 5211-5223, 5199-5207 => 18.2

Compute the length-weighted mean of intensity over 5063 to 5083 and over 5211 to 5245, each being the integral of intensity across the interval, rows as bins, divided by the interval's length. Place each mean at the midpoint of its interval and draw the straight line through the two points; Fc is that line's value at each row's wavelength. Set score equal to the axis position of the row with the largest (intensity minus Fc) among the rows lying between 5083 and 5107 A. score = 5086.0 A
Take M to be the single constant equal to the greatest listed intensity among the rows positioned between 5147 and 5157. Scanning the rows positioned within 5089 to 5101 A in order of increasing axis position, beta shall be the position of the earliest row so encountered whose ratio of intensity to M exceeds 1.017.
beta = 5090.0 A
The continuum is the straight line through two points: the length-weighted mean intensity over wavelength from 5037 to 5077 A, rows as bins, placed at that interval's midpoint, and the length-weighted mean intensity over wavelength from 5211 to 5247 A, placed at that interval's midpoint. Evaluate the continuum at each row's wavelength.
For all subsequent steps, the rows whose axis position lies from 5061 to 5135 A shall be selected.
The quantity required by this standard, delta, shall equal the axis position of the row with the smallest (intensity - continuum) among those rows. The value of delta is 5112.0 A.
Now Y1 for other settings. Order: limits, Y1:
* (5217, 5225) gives 30.2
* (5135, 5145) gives 32.4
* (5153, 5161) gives 32.5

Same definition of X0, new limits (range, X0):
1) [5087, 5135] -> 5092.0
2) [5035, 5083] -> 5060.0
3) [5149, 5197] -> 5162.0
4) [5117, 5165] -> 5162.0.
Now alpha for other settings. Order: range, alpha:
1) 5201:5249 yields 264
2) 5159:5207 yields 269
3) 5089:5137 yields 276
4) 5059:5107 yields 280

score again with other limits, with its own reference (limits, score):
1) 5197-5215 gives 5208.0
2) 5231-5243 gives 5242.0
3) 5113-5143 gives 5134.0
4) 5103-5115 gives 5110.0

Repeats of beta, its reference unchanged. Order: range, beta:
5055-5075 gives 5056.0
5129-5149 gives 5134.0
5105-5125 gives 5106.0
